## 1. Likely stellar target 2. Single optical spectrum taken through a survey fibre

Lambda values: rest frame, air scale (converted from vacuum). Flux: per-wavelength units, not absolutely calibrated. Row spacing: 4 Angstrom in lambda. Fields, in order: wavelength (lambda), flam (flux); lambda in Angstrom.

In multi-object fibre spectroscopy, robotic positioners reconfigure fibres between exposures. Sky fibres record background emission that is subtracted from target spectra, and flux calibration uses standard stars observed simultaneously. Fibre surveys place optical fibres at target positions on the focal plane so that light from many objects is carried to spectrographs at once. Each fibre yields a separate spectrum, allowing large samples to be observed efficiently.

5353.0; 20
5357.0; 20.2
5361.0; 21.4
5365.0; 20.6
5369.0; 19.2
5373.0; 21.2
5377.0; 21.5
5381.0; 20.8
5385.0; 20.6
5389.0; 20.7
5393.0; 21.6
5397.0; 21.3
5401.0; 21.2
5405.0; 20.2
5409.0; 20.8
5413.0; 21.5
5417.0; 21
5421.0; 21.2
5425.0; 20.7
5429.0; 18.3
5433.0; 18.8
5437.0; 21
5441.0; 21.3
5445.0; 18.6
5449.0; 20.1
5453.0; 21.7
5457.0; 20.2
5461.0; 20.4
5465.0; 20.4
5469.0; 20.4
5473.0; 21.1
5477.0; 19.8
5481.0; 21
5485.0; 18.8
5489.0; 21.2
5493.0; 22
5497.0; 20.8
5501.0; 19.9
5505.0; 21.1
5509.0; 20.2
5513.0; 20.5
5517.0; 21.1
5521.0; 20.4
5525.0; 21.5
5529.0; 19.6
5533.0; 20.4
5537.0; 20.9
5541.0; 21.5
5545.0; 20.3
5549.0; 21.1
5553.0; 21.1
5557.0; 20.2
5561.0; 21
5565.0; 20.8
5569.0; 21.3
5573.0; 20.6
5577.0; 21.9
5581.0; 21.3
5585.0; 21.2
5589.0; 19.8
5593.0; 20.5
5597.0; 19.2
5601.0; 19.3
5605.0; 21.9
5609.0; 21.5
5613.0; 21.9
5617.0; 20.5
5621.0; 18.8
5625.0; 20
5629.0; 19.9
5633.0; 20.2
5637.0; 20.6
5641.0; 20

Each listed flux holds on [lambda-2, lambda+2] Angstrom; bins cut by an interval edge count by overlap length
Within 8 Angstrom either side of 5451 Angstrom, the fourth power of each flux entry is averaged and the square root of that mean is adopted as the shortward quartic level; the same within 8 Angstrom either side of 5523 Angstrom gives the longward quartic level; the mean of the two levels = 419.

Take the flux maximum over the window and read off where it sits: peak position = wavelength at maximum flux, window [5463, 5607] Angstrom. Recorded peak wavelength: 5493.0 Angstrom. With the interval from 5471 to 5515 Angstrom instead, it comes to 5493.0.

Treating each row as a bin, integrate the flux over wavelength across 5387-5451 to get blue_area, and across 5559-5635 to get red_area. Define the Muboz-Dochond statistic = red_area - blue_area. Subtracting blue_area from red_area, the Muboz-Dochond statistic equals 253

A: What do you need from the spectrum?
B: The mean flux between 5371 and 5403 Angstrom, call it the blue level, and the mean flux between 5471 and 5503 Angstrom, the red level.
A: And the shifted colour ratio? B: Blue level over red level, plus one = 2.03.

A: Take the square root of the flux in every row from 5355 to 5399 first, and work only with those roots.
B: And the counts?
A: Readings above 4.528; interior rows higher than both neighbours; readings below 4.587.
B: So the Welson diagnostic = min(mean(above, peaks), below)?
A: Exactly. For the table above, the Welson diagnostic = 6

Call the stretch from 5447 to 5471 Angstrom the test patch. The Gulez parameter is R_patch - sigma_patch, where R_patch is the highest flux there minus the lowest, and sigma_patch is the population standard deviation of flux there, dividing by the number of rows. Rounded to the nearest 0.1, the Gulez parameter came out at 1.1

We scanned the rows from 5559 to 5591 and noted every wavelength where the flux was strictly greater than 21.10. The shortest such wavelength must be 5569.0 Angstrom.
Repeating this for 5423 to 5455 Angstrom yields 5441.0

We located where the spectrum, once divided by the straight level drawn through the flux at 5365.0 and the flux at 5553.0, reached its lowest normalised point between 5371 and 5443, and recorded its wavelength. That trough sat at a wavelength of 5429.0 Angstrom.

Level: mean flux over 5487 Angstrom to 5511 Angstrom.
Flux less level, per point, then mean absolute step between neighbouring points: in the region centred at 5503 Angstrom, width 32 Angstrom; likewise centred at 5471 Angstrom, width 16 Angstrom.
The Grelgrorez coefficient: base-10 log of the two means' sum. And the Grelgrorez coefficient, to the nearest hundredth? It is 0.18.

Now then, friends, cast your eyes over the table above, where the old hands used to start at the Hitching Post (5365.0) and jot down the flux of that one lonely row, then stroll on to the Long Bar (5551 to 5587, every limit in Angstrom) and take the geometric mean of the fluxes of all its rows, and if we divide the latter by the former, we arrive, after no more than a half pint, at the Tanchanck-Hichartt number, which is 1.02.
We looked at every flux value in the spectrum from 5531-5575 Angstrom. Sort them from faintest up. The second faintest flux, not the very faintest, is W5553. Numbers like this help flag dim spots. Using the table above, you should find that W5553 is 20.3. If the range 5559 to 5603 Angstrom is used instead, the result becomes 19.3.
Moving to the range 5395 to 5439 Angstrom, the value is 18.8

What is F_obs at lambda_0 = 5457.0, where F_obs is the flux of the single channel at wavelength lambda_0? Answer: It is 20.2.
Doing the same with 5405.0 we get 20.2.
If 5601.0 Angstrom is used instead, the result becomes 19.3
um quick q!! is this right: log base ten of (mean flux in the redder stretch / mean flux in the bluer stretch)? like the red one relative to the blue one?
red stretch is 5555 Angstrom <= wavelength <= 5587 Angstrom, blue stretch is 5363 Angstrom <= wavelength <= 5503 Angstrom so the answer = 0.010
